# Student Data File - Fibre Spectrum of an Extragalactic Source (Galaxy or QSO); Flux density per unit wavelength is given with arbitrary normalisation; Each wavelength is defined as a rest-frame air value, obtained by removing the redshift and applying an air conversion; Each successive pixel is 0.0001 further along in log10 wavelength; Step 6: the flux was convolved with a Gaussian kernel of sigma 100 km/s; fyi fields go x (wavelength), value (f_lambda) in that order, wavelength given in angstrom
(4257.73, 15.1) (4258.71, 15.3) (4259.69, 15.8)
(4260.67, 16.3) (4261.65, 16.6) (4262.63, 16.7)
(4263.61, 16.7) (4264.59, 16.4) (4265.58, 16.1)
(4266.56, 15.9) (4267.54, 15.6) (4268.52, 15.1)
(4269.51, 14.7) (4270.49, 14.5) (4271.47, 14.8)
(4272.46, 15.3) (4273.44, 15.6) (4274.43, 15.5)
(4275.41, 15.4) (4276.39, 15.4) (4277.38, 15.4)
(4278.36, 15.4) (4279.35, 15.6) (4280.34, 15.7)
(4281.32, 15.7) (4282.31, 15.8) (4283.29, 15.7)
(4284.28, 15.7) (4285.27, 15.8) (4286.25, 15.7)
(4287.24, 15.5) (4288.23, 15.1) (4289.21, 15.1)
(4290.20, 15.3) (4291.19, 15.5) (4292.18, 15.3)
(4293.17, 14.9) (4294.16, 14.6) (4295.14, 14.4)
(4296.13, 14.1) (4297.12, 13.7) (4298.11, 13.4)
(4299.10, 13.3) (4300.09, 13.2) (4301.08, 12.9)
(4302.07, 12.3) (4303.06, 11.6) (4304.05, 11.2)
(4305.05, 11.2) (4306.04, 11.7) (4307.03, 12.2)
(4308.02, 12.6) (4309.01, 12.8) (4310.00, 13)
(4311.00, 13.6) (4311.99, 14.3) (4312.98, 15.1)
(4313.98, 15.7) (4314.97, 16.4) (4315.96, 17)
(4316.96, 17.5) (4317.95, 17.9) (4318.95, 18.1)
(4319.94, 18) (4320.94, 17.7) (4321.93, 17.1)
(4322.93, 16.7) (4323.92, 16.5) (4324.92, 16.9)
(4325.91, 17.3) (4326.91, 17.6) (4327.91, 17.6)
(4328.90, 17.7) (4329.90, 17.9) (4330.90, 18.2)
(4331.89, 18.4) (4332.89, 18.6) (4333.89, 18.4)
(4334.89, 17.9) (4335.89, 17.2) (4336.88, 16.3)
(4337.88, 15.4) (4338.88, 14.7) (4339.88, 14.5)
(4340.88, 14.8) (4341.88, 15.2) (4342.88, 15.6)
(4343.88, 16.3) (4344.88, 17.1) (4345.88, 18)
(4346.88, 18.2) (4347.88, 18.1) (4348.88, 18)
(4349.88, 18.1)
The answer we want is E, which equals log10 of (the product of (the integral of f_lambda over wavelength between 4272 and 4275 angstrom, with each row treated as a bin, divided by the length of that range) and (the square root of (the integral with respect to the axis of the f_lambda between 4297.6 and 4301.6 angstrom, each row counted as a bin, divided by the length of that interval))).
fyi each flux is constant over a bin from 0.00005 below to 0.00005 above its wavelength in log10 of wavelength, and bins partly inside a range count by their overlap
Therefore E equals 1.75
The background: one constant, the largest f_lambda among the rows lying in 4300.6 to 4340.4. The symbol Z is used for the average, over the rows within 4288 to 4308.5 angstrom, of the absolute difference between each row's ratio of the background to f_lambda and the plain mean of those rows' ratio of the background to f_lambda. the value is 0.13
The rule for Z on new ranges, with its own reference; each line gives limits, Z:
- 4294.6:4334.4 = 0.19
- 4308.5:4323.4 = 0.12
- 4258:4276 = 0.04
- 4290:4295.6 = 0.03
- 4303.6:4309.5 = 0.08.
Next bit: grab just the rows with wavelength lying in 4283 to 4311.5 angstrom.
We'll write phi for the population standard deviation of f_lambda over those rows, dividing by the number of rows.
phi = 1.5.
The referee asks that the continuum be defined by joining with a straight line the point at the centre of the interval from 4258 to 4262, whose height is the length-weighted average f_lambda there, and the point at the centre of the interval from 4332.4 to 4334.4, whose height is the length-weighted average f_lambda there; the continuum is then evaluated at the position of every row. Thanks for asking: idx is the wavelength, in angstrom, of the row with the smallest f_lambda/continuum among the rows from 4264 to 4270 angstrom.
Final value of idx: 4269.51 angstrom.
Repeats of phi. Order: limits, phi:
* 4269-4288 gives 0.4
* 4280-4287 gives 0.0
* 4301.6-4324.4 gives 2.5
